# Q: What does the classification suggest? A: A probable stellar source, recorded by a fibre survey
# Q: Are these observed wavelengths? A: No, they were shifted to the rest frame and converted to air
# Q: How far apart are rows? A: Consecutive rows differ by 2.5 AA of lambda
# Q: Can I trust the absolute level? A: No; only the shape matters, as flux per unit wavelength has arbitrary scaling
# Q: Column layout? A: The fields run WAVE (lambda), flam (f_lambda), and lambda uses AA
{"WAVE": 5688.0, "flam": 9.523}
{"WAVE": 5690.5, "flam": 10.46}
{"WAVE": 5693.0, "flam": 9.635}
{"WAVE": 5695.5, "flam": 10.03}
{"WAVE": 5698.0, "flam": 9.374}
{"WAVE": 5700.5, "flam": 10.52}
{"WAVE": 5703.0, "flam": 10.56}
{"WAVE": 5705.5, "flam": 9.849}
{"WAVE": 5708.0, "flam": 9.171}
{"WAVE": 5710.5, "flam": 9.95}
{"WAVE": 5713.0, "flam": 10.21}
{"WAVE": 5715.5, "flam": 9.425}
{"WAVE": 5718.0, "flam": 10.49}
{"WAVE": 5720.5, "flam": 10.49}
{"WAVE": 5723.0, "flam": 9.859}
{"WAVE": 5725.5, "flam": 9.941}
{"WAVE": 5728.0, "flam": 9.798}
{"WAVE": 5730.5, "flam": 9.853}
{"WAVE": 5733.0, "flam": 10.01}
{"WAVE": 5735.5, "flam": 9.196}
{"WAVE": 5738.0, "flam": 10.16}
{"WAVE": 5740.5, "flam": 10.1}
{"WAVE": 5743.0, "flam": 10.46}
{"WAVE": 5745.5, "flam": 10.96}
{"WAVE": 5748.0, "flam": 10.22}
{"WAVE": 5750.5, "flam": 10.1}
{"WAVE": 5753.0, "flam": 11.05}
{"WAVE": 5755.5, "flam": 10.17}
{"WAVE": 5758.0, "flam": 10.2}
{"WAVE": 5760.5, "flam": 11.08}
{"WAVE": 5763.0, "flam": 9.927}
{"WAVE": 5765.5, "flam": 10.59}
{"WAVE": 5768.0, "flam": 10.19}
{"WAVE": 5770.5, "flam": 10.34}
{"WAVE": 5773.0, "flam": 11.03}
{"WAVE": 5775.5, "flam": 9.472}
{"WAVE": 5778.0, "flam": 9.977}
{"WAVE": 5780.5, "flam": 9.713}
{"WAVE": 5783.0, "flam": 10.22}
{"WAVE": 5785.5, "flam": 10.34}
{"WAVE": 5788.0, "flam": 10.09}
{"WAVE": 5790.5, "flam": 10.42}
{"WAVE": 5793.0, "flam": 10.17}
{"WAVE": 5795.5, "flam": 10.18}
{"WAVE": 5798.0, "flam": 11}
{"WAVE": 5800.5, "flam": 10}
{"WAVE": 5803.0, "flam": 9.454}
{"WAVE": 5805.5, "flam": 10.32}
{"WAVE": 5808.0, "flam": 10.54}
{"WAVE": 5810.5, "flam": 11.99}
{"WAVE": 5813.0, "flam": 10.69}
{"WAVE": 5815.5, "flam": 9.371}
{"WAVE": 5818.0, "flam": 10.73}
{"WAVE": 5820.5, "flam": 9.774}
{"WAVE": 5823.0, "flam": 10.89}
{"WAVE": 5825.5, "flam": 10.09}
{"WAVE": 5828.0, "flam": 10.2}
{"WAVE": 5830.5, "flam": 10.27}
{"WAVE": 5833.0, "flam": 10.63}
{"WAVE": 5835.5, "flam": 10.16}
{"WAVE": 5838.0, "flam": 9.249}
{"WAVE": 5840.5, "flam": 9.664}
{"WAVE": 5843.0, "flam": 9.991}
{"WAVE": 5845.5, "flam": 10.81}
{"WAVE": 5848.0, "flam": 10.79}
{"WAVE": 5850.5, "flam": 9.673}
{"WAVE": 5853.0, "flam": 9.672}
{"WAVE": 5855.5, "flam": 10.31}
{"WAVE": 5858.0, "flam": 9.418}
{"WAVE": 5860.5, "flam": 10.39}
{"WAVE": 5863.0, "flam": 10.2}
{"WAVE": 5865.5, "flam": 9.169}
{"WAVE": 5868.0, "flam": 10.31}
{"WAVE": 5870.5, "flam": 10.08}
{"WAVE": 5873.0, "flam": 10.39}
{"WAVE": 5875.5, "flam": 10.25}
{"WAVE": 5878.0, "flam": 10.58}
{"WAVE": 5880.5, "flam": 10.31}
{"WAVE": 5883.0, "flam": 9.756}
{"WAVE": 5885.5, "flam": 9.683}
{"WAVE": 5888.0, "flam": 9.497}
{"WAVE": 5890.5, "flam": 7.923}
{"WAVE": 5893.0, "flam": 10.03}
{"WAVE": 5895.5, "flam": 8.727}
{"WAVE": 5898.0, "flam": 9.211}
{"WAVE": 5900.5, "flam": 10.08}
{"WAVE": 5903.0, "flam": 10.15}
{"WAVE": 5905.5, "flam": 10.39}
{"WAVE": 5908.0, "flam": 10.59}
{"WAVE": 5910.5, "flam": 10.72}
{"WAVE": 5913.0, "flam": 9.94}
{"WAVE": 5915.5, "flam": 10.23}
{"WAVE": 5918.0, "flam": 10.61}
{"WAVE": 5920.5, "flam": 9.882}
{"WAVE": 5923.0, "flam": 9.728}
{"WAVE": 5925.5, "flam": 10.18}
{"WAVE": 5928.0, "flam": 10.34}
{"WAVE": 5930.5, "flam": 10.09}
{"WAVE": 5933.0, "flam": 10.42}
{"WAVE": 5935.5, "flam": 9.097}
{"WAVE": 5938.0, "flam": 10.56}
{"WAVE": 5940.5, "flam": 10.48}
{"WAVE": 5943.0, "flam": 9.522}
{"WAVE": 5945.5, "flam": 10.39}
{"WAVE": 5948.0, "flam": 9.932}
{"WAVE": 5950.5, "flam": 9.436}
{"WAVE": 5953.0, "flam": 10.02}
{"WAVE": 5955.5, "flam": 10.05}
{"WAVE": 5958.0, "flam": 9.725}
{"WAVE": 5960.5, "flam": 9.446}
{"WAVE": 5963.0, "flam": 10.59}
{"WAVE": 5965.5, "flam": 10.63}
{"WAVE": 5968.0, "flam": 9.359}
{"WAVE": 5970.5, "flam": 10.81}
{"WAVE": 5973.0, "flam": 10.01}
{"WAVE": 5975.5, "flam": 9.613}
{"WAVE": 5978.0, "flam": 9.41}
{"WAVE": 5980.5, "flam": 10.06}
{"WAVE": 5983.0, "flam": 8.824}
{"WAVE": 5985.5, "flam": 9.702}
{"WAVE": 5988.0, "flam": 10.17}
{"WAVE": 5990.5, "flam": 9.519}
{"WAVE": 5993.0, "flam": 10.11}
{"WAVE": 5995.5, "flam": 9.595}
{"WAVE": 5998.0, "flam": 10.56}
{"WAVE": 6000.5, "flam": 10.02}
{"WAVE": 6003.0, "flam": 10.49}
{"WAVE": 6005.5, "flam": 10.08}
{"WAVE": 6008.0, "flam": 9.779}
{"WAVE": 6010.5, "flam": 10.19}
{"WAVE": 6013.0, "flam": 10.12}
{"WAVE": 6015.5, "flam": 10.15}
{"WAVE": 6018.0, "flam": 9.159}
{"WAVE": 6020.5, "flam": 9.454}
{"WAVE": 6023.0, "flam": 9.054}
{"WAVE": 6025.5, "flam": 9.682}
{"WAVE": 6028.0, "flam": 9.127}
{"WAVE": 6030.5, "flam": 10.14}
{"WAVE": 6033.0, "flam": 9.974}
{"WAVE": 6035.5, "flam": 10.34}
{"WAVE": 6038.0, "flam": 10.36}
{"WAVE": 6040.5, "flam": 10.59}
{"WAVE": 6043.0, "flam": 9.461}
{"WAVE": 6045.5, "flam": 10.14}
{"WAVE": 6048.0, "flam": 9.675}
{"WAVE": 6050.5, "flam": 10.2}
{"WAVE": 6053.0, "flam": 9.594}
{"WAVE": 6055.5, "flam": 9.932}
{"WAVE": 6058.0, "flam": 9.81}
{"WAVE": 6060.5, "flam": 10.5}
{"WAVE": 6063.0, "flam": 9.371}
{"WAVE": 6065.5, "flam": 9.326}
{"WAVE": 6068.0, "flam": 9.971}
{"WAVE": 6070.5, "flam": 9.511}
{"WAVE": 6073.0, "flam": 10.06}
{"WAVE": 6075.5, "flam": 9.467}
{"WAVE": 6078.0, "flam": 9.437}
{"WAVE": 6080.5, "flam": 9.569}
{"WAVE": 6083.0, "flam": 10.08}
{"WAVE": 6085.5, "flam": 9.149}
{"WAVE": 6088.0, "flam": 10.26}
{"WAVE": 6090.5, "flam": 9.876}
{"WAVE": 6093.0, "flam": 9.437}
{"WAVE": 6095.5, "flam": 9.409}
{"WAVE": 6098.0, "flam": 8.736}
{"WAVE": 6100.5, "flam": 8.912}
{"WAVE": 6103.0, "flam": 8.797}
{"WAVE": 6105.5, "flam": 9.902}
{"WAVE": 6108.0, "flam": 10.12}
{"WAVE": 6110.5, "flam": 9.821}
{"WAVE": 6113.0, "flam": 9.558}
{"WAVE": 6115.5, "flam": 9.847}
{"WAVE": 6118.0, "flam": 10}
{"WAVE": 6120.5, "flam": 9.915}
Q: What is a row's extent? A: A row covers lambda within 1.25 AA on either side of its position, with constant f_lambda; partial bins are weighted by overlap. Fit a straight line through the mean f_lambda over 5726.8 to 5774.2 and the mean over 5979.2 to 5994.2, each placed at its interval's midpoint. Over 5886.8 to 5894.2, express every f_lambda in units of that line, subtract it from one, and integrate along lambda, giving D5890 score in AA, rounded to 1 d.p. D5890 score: 0.6 AA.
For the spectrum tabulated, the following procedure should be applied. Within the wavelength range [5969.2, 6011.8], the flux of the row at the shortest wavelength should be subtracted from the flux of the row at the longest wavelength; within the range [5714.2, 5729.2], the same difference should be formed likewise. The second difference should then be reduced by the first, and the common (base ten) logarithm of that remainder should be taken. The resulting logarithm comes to 0.00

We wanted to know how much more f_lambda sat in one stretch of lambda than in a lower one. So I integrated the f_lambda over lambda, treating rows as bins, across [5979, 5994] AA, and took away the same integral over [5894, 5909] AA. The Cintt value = -2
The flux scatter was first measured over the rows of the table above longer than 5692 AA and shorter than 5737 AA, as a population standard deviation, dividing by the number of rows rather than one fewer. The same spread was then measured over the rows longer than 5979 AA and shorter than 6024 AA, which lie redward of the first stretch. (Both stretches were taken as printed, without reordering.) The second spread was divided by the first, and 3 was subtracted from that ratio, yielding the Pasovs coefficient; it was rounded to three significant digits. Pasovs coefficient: -1.89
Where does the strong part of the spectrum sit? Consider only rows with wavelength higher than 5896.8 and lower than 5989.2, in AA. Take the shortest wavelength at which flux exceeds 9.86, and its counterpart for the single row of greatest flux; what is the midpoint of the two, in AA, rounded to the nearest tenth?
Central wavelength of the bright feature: 5935.5 AA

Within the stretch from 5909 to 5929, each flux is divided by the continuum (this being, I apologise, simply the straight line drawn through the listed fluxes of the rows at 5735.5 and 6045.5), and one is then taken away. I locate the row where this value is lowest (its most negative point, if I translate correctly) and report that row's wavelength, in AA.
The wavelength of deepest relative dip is 5923.0 AA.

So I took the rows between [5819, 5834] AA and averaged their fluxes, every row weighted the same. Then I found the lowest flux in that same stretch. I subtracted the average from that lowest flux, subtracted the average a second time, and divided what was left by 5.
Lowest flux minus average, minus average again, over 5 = -2.169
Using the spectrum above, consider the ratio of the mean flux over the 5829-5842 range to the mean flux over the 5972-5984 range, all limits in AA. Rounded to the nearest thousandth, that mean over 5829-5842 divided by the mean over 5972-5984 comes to 1.043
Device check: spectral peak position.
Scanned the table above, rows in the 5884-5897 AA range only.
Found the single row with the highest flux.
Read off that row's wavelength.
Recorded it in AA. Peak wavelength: 5893.0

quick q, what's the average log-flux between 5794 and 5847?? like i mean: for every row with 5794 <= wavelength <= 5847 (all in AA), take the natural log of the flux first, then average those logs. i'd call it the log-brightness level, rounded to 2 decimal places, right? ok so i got 2.33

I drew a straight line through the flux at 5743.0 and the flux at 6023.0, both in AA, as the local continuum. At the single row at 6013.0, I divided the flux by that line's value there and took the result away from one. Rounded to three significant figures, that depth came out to -0.112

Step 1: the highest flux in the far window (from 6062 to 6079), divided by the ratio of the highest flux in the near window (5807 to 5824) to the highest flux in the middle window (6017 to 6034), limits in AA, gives 8.5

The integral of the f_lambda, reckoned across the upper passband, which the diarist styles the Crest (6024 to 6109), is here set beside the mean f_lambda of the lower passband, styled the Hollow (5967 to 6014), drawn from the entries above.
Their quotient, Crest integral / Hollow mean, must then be 83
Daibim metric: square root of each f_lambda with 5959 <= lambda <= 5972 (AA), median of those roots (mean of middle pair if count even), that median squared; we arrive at 10.59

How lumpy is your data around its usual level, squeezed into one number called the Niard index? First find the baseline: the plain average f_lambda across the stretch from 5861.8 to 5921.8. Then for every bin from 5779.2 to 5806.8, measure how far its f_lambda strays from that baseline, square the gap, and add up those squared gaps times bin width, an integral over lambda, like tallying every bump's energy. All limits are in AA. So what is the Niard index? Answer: 5.3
